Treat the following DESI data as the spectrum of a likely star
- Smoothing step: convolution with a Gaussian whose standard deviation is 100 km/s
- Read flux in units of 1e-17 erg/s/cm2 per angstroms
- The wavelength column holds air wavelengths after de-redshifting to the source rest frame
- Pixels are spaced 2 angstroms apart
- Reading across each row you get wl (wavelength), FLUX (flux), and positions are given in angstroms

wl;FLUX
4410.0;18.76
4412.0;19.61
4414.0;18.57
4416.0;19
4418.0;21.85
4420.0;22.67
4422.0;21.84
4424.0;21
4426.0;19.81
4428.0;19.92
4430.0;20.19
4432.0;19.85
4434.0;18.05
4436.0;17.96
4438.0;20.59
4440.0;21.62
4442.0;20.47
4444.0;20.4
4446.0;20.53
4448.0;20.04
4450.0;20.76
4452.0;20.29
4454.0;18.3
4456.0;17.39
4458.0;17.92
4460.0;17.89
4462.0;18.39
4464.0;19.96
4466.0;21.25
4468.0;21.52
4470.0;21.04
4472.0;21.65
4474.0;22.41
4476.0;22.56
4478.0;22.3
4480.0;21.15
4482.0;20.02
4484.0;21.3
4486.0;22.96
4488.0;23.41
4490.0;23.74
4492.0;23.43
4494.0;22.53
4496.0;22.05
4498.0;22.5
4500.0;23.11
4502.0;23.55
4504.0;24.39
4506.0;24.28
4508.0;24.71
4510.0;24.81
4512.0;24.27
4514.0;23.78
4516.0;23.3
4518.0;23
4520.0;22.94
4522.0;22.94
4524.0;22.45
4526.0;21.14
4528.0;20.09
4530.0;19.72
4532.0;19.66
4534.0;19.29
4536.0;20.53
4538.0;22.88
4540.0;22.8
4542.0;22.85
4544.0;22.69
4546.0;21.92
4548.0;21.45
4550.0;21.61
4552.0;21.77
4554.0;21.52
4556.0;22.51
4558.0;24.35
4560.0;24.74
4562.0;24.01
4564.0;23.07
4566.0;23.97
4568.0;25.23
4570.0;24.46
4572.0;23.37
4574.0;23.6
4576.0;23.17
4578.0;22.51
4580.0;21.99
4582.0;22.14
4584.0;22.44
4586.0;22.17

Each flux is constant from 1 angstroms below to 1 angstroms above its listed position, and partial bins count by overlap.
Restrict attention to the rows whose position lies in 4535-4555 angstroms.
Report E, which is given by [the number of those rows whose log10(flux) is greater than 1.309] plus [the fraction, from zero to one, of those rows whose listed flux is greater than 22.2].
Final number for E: 10.4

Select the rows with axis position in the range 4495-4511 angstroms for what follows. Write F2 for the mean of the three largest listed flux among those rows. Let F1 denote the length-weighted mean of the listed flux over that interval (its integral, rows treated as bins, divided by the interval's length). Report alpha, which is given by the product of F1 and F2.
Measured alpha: 583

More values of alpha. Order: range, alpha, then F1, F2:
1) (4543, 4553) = 484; 21.9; 22.1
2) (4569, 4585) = 547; 23.0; 23.8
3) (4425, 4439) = 394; 19.5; 20.2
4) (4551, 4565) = 564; 23.1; 24.4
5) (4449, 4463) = 371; 18.7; 19.8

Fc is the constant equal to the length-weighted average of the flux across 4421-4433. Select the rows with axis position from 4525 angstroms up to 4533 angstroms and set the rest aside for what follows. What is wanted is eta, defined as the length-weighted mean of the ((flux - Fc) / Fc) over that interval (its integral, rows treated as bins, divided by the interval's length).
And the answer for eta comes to -0.01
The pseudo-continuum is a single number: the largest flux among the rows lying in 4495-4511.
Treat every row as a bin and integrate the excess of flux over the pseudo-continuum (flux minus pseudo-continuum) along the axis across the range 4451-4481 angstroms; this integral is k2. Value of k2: -136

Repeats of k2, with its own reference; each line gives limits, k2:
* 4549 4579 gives -45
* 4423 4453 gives -141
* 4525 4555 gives -104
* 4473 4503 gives -70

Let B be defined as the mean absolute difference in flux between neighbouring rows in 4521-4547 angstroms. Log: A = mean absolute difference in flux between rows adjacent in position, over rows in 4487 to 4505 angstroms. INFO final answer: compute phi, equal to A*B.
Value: 0.38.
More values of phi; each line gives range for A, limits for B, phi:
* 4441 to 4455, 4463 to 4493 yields 0.47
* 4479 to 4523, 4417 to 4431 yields 0.37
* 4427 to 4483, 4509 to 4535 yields 0.35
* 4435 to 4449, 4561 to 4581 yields 0.69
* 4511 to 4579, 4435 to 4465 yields 0.55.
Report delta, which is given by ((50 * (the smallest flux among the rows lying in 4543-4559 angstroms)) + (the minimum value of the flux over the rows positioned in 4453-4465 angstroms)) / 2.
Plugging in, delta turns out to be 545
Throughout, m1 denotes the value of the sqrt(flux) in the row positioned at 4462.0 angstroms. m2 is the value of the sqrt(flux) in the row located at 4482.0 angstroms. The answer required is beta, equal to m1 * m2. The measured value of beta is 19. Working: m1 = 4.29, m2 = 4.5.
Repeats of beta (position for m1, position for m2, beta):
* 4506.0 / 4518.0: 24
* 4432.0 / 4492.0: 22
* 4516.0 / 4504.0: 24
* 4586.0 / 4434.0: 20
